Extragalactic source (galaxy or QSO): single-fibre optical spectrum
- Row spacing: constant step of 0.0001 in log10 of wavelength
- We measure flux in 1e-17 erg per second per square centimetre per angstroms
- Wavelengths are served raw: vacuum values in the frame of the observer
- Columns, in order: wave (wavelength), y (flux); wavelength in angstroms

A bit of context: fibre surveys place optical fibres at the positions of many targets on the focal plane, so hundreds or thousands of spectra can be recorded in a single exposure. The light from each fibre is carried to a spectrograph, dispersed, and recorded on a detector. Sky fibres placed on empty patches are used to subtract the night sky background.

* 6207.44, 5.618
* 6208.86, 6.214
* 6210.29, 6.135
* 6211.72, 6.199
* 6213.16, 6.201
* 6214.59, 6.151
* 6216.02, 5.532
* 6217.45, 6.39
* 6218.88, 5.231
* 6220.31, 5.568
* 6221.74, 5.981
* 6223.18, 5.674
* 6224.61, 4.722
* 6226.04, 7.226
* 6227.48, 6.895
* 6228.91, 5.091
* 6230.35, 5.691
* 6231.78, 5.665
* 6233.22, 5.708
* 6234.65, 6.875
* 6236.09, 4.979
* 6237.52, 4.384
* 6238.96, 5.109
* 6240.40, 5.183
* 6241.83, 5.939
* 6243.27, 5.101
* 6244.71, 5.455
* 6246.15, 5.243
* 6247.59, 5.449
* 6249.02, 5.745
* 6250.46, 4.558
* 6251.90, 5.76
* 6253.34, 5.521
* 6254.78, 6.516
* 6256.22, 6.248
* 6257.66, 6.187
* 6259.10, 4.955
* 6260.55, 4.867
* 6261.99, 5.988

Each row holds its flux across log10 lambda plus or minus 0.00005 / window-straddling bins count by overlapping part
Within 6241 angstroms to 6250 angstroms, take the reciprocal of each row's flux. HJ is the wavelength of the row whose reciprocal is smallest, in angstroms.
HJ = 6241.83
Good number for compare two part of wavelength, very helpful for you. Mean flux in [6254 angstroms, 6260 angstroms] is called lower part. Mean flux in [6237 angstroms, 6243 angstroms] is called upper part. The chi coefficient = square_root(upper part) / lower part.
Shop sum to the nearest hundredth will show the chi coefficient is 0.38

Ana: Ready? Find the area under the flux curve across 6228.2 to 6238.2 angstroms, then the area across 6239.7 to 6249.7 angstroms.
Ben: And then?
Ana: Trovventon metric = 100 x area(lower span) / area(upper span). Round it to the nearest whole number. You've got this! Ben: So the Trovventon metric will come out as 101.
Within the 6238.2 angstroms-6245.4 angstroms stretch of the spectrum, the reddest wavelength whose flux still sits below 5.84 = 6244.71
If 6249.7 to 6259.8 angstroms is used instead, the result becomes 6259.10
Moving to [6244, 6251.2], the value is 6250.46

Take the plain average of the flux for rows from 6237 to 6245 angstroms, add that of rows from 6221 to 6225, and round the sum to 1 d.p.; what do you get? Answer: 10.7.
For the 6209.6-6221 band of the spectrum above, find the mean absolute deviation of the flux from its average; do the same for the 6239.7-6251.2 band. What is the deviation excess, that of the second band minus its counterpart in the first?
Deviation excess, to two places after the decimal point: -0.05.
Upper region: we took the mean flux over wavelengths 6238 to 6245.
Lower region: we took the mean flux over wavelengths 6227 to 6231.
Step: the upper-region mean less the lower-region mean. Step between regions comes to -0.5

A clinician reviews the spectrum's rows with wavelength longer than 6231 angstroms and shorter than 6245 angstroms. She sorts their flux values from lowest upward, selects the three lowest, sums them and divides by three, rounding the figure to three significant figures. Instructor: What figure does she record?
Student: 4.82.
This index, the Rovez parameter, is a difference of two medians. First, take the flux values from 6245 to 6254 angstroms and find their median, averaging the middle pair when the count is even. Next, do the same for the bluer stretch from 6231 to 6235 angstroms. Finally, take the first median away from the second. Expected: 0.22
